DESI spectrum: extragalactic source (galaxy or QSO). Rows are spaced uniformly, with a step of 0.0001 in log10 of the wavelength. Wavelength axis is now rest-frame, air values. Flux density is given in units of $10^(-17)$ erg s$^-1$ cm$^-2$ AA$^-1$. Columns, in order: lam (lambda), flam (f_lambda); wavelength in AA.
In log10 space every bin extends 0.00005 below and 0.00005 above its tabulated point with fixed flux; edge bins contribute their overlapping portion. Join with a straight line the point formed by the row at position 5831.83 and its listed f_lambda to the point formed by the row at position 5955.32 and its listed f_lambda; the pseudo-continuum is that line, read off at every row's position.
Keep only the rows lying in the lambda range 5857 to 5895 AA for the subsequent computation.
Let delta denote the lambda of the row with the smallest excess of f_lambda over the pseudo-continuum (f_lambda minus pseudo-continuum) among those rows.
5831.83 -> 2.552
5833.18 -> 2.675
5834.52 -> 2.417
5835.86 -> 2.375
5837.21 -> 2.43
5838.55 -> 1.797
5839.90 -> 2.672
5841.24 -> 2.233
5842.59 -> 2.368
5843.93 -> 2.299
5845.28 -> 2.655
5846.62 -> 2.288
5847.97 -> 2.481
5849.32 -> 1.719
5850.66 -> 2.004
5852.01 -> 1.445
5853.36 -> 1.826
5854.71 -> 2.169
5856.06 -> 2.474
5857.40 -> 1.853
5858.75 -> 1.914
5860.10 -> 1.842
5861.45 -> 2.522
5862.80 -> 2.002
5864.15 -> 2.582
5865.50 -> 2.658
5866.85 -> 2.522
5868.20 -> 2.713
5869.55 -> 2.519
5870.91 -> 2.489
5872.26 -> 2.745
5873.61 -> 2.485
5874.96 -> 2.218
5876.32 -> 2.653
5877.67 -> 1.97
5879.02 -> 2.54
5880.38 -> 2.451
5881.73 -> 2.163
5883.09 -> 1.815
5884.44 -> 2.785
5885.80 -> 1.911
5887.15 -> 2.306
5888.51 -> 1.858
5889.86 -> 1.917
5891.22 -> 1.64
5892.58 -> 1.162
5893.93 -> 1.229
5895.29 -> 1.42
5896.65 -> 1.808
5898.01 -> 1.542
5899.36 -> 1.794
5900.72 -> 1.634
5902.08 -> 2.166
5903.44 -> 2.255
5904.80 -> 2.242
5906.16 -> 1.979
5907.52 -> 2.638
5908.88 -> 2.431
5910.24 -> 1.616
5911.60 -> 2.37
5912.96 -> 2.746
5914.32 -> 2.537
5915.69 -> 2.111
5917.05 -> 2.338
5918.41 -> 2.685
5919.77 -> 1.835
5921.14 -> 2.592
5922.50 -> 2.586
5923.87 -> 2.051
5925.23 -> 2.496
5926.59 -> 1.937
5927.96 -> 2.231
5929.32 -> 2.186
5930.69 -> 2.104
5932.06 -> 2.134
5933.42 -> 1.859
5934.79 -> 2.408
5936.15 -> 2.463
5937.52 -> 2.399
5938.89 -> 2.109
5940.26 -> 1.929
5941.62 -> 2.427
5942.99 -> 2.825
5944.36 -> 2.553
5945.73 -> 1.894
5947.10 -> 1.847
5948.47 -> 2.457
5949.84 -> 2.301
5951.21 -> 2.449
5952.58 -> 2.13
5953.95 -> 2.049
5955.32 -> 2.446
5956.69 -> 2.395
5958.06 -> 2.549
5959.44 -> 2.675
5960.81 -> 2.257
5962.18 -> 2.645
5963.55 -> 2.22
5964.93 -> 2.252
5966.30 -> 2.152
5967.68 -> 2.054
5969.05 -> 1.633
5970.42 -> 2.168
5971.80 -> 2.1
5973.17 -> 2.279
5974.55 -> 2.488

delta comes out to 5892.58 AA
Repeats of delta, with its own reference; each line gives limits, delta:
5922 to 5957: 5947.10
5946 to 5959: 5947.10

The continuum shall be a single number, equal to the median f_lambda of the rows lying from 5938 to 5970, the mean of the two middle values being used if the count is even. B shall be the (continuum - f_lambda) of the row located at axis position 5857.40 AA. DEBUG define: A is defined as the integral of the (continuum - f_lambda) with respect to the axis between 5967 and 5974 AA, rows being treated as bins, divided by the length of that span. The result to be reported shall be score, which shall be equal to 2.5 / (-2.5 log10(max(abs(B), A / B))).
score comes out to 3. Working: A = 0.202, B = 0.4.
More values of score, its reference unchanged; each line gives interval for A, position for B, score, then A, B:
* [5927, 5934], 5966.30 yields -6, 0.157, 0.1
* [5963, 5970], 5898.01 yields 7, 0.194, 0.7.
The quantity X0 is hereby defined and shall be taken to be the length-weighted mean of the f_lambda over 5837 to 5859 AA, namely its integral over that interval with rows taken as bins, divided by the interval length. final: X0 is 2.15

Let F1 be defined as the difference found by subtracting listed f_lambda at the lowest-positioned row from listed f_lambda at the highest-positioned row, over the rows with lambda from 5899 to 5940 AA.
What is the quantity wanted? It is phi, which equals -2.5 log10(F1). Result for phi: 1.25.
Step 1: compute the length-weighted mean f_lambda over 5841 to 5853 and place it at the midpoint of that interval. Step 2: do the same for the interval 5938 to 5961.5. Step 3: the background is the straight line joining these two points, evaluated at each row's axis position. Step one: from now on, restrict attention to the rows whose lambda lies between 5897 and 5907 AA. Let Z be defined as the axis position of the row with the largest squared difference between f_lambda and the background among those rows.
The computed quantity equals 5898.01 AA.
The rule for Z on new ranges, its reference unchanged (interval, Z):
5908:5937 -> 5910.24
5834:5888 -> 5852.01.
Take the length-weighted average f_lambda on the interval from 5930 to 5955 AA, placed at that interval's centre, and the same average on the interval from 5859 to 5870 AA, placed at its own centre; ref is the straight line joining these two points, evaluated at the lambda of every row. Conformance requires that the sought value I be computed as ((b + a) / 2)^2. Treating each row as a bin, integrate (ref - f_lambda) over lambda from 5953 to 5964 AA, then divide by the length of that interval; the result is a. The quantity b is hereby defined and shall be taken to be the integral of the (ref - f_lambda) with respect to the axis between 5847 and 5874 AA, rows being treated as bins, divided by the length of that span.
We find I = 0.000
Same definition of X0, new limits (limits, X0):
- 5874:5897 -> 2.00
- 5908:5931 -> 2.29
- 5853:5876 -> 2.34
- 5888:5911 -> 1.85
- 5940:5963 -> 2.35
